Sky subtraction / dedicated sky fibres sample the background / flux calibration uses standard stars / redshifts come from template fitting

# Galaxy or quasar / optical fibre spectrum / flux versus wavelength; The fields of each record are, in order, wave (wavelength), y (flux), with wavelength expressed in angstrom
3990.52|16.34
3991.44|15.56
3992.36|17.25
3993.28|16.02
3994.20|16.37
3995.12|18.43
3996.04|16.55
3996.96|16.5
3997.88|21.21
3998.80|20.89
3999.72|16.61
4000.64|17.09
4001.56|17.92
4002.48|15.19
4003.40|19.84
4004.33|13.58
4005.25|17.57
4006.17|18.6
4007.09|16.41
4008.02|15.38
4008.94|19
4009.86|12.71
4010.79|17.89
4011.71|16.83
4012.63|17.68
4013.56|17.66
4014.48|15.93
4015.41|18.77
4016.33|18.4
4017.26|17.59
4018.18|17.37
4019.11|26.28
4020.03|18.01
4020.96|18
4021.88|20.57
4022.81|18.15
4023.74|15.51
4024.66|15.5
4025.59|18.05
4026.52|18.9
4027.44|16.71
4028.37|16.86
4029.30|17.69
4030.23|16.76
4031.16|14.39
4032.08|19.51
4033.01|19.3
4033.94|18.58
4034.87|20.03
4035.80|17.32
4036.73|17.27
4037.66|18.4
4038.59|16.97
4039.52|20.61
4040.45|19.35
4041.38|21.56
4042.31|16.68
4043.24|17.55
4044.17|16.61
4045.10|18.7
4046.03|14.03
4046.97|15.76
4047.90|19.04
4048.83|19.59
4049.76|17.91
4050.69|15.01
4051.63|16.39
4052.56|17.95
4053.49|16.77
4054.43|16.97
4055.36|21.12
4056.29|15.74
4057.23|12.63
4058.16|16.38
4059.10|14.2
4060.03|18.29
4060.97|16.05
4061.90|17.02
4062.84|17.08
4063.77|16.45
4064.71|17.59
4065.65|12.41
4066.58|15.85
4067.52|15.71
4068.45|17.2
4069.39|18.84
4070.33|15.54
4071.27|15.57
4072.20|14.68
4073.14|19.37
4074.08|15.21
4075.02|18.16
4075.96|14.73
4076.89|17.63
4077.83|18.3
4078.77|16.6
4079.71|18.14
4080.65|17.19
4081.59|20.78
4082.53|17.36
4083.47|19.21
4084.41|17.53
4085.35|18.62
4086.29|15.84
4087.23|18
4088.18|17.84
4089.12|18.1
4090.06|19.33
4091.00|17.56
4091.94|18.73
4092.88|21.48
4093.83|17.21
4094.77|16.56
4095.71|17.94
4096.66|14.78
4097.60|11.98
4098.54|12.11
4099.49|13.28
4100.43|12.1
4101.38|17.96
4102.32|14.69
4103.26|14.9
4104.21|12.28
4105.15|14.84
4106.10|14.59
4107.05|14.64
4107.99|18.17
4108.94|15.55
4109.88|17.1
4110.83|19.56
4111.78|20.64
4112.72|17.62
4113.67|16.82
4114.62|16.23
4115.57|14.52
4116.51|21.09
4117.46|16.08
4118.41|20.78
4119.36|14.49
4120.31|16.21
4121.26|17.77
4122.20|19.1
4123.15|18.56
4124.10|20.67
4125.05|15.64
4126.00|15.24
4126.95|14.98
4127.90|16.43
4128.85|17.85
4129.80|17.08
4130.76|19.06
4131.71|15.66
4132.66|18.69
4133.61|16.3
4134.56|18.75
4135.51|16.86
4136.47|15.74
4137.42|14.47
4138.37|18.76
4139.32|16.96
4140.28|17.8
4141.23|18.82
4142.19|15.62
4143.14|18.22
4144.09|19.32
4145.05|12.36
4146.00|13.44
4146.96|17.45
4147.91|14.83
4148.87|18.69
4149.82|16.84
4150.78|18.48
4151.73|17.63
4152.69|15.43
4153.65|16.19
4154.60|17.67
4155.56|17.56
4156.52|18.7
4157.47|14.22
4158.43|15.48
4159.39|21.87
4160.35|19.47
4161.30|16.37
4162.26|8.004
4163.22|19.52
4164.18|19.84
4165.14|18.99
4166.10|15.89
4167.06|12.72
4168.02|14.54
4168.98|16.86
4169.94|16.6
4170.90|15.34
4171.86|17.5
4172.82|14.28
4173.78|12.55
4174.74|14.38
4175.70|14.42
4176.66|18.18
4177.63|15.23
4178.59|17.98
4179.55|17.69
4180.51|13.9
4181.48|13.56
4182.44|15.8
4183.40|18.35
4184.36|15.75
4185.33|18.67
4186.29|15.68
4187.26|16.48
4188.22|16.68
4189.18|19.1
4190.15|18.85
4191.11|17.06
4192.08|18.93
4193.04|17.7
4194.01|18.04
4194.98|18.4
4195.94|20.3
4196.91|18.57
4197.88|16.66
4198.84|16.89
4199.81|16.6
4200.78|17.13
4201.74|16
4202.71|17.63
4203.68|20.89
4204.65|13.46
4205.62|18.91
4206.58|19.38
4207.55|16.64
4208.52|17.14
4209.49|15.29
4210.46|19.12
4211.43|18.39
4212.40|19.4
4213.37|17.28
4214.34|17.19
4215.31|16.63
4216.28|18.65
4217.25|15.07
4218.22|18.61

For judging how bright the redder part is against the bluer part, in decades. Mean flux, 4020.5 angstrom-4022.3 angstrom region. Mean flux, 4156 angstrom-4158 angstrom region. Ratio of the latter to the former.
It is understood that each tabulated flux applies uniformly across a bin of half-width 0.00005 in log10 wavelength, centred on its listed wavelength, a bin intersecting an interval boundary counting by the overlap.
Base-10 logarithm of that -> -0.069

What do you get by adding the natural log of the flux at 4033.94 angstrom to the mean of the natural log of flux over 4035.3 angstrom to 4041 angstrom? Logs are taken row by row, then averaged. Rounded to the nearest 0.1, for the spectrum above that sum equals 5.8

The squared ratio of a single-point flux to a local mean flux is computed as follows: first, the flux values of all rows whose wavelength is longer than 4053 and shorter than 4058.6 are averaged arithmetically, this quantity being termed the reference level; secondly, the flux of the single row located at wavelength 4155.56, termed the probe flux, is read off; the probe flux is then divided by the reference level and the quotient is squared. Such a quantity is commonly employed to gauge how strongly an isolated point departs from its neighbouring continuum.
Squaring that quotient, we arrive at 1.12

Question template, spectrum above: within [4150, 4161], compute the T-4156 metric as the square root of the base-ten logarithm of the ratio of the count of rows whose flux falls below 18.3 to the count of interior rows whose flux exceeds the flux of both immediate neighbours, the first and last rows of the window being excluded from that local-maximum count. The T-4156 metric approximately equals 0.61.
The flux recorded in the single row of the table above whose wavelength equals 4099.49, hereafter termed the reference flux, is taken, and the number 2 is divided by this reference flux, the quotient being 0.151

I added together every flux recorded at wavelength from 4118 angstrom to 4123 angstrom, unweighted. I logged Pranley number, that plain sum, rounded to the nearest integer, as 88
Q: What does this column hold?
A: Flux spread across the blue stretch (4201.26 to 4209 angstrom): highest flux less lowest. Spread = 7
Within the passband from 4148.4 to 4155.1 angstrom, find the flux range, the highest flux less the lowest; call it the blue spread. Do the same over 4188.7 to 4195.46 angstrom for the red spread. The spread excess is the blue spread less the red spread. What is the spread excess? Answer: 1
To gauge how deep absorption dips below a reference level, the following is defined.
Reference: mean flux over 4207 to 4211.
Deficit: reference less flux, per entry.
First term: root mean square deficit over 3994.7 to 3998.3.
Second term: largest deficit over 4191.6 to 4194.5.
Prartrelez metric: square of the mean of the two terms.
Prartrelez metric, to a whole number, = 1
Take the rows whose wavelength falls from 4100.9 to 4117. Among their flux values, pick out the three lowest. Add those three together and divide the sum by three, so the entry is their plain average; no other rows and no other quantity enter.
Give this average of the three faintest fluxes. 13.8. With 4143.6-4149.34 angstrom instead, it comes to 13.5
